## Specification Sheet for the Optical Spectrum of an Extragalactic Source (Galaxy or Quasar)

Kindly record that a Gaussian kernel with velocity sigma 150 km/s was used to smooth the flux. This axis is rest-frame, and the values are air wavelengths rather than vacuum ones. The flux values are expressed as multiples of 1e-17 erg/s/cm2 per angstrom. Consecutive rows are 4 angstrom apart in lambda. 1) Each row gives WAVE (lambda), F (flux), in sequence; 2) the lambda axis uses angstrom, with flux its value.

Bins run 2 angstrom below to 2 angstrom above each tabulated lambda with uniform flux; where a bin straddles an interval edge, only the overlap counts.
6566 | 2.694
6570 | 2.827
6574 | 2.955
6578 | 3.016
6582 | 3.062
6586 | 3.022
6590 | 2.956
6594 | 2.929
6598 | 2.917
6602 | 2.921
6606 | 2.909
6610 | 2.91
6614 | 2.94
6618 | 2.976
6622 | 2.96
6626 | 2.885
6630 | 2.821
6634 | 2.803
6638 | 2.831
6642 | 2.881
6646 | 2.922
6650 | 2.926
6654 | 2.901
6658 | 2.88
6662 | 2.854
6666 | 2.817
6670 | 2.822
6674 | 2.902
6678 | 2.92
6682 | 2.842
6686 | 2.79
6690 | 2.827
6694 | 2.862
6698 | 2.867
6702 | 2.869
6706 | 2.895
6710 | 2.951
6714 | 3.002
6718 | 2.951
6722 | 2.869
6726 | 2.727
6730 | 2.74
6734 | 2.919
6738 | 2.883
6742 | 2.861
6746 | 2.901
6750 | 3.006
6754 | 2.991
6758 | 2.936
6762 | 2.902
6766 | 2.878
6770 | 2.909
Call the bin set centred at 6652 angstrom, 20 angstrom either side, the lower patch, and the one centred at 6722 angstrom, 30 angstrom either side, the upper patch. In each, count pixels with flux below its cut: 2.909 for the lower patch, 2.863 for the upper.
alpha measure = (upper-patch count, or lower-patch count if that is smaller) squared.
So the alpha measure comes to 16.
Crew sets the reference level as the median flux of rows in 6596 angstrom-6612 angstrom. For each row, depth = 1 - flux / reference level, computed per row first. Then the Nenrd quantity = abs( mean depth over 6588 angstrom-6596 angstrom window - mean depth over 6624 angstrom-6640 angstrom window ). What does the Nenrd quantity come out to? 0.037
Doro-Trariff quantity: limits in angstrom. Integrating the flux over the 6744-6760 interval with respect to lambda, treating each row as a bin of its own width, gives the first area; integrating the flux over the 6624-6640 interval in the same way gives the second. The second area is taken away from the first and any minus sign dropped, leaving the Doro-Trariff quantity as 2.0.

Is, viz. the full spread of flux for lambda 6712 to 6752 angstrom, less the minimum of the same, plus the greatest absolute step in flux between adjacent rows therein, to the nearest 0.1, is -2.3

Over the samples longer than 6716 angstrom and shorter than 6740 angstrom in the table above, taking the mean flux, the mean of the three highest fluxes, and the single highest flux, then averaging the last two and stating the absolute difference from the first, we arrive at 0.09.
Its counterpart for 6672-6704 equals 0.05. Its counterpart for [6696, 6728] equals 0.09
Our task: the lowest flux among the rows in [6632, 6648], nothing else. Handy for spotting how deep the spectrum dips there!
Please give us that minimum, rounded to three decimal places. 2.803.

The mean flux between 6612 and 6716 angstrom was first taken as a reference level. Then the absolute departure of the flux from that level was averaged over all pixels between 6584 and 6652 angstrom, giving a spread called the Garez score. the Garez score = 0.053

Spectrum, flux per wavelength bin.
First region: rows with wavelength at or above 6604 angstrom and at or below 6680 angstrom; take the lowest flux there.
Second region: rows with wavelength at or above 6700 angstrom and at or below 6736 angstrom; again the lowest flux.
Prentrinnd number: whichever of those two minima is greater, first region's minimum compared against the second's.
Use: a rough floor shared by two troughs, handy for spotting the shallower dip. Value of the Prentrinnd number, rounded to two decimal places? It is 2.80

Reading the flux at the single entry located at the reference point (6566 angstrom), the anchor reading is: 2.694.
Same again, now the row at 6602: 2.921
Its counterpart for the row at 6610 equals 2.91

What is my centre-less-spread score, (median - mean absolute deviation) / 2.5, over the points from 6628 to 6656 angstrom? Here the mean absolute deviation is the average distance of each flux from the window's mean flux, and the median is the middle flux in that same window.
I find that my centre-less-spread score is 1.13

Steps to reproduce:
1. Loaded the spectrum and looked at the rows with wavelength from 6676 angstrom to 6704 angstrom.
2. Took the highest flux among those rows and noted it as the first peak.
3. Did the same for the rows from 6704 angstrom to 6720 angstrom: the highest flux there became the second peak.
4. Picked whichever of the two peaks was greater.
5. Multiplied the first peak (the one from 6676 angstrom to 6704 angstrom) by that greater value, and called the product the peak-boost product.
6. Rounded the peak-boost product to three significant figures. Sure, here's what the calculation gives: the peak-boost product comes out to 8.77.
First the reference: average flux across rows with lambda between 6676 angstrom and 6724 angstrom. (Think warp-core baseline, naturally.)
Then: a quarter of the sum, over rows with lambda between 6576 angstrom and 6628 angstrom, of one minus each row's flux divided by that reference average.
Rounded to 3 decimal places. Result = -0.075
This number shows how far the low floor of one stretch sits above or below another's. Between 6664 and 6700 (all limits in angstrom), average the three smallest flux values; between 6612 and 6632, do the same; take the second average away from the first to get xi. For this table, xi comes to -0.072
